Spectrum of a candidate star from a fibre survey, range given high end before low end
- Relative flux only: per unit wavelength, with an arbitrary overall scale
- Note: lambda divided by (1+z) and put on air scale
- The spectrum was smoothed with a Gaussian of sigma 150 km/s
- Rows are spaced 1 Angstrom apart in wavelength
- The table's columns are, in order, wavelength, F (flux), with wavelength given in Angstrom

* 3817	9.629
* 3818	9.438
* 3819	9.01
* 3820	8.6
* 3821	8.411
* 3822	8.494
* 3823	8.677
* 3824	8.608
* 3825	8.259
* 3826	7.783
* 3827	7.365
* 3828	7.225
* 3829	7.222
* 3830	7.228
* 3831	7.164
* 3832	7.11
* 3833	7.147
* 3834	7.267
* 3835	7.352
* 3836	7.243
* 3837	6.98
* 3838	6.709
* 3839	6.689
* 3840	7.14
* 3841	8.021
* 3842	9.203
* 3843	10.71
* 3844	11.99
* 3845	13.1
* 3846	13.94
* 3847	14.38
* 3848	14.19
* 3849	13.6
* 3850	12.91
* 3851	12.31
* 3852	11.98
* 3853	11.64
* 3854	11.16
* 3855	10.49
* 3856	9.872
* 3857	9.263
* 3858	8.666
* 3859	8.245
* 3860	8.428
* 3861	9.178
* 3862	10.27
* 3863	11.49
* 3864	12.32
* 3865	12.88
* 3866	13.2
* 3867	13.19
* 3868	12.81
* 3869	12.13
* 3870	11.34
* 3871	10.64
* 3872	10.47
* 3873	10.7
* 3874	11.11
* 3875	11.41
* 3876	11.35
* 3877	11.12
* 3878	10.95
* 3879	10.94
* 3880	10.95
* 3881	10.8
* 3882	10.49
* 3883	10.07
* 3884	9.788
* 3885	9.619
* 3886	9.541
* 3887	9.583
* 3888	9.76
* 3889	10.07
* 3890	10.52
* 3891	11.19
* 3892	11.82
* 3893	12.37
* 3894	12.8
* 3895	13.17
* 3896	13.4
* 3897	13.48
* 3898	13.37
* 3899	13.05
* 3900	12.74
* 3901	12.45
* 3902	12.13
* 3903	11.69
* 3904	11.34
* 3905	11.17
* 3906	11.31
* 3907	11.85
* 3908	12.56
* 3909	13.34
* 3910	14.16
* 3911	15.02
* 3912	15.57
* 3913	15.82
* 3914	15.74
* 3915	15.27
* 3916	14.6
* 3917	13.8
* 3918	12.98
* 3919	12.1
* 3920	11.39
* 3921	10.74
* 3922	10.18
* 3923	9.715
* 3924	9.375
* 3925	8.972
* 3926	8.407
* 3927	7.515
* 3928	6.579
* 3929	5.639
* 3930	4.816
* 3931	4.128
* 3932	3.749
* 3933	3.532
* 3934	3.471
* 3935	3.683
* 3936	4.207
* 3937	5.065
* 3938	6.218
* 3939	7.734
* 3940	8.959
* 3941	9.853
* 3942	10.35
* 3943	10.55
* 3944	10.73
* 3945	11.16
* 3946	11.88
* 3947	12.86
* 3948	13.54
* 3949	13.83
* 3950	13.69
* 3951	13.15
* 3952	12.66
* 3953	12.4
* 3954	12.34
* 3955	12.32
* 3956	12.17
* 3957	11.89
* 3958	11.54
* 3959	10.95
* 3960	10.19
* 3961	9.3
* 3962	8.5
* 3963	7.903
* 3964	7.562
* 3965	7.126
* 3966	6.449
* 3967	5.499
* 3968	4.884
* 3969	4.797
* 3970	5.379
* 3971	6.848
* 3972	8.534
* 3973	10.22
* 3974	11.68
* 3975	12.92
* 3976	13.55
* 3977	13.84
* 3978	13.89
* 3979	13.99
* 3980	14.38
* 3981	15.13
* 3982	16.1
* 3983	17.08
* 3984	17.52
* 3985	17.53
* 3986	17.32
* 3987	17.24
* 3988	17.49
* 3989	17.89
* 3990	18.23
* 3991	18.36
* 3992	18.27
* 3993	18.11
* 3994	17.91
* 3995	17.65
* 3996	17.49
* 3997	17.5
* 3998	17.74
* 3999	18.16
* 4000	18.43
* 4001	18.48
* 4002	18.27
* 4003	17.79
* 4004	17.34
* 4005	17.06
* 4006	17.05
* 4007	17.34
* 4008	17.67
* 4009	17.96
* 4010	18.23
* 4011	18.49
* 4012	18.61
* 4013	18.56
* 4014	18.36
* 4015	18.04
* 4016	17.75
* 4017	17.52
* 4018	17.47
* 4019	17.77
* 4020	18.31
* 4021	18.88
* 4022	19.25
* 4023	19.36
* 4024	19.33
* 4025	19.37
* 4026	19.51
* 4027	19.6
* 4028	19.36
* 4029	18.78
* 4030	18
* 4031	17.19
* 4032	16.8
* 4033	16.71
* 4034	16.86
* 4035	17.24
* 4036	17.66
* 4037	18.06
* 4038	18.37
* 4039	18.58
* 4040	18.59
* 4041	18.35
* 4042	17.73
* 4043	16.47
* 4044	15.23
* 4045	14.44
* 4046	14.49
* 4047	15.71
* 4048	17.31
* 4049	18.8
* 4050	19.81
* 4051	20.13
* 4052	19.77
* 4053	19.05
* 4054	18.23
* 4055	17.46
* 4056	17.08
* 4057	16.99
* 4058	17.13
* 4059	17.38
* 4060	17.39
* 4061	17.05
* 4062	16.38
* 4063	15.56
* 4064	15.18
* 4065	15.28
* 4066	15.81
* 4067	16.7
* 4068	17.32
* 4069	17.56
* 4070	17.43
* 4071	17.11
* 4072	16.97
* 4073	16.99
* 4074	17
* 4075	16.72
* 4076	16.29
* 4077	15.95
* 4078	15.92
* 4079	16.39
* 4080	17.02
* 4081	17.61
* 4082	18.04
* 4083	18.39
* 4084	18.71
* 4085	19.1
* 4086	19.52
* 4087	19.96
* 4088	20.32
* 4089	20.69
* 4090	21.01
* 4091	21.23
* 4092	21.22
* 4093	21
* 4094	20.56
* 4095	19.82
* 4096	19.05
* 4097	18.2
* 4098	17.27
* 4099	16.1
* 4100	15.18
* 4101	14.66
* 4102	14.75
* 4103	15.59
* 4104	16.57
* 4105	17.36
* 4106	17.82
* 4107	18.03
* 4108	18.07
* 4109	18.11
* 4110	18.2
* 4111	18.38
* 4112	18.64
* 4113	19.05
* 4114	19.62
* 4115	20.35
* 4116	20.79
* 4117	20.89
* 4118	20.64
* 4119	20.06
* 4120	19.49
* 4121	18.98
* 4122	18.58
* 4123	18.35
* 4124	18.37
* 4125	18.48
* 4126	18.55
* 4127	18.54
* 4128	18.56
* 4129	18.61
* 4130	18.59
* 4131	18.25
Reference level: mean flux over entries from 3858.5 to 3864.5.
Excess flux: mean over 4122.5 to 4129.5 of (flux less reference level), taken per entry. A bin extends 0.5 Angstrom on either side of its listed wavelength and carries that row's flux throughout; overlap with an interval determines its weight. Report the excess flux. 8.5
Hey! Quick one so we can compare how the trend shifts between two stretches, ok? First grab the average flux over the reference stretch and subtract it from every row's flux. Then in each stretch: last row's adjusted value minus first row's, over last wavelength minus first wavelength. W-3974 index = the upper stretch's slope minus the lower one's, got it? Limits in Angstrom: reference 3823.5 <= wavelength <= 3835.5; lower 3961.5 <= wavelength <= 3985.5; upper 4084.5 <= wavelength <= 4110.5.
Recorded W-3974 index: -0.43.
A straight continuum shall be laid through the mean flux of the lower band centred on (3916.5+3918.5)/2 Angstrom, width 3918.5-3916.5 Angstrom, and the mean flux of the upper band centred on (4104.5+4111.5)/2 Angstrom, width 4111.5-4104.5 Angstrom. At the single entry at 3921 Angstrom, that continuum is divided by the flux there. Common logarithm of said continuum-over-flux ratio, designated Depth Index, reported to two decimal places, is 0.10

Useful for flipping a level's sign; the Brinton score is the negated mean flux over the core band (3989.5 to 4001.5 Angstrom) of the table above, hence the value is -18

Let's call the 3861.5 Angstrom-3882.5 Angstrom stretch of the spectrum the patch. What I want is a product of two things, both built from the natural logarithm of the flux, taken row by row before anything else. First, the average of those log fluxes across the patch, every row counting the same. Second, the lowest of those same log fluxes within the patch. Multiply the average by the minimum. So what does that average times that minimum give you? 5.7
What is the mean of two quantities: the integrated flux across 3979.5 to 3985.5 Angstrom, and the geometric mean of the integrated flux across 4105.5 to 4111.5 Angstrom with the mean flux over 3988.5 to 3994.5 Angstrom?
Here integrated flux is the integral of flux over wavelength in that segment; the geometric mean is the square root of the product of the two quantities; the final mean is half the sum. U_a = 71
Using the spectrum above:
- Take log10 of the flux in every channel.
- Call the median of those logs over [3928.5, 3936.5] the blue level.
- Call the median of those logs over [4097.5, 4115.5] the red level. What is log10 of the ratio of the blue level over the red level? -0.32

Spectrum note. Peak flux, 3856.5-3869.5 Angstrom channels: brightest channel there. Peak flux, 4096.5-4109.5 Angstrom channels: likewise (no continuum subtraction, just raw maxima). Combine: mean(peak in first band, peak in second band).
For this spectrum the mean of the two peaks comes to 15.7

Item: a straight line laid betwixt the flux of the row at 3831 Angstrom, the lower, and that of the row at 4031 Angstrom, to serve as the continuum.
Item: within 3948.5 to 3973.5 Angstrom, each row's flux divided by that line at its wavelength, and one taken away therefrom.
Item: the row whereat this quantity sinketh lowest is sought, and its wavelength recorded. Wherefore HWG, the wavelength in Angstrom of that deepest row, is 3969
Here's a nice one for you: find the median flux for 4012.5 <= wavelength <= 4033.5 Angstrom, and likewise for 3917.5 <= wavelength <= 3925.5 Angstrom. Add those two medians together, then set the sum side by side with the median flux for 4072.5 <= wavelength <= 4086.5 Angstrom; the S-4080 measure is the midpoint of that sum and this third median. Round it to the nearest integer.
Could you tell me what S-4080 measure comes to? 23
